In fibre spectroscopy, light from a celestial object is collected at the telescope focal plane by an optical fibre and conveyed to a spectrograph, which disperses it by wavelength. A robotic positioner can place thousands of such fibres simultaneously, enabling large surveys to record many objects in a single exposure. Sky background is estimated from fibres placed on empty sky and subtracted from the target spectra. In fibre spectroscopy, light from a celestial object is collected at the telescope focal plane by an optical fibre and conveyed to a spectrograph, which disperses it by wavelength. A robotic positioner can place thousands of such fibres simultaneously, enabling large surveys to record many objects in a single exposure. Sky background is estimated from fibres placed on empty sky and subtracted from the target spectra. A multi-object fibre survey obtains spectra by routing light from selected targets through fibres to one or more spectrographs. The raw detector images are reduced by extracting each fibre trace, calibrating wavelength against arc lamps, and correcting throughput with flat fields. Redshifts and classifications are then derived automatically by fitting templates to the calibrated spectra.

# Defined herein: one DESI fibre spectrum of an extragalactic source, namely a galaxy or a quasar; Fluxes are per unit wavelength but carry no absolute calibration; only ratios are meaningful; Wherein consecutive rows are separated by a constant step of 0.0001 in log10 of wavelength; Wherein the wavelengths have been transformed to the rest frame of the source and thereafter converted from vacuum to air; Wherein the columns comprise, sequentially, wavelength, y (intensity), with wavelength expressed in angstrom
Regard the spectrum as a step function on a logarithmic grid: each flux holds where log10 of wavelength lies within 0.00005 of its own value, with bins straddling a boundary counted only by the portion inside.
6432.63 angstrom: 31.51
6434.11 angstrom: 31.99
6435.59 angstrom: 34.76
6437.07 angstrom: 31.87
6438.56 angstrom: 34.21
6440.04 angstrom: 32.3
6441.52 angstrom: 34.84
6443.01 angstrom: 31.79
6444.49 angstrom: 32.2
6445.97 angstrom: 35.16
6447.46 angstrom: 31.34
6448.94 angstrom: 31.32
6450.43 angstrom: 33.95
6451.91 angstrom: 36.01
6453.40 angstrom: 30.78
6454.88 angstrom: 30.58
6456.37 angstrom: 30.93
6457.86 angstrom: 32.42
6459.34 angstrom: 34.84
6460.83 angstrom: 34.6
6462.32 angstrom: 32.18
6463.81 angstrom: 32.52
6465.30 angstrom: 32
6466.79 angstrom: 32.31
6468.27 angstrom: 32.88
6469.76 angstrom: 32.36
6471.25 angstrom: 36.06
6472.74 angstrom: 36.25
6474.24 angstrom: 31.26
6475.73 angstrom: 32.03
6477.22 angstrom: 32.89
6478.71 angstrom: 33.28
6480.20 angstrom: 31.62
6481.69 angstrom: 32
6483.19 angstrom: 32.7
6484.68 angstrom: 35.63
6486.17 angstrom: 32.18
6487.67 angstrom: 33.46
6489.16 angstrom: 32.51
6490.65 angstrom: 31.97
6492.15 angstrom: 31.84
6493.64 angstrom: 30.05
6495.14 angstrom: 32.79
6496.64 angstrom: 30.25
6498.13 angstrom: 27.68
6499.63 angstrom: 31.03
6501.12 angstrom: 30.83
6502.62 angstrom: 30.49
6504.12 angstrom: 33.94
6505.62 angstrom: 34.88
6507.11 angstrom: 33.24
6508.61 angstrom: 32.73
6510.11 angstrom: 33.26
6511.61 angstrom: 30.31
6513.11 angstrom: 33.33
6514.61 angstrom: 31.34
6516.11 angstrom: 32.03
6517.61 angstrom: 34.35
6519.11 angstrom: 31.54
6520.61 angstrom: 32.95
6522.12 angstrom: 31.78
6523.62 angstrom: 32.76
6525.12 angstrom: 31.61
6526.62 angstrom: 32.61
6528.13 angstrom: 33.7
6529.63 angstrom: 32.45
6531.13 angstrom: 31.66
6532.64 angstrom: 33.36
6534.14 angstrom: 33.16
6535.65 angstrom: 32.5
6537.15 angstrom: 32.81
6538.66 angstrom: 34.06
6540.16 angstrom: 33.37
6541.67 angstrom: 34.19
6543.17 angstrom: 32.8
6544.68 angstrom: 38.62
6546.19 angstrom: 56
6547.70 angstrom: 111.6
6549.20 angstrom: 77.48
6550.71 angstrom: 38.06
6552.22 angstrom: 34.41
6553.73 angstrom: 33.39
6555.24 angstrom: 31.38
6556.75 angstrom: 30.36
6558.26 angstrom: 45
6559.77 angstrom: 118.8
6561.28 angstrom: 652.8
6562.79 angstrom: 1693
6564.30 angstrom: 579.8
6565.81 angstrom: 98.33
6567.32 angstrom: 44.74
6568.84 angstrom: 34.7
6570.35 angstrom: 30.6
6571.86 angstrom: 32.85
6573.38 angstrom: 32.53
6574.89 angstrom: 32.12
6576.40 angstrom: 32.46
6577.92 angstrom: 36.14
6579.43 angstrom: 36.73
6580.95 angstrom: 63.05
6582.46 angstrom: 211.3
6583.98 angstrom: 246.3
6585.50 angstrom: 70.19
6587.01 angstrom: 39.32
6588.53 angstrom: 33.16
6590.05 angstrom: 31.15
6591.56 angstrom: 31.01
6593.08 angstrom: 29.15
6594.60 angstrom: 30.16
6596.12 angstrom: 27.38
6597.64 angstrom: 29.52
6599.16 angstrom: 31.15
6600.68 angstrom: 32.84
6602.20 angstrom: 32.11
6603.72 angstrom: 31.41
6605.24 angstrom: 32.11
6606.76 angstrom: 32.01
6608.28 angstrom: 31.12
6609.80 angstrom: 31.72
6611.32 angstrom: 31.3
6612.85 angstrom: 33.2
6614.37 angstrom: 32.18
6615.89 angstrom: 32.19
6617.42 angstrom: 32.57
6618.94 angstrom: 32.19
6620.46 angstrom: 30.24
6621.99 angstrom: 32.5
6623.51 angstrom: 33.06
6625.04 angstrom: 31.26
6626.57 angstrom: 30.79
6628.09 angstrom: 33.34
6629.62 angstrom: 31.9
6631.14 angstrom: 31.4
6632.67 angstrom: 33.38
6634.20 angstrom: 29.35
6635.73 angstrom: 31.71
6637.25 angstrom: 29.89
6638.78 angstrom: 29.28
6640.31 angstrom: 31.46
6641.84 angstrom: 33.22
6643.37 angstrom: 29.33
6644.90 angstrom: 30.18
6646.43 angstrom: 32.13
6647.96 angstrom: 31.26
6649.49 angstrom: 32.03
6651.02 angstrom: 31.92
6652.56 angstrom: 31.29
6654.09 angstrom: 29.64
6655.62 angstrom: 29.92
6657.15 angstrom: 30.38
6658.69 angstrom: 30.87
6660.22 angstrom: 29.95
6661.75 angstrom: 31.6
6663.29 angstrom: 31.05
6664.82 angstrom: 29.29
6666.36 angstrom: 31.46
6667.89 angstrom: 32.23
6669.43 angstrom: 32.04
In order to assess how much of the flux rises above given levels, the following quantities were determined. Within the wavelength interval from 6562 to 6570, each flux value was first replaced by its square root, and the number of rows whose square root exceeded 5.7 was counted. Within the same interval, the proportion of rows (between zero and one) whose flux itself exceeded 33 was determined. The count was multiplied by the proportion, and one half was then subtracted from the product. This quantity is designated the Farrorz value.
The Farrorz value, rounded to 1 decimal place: 4.5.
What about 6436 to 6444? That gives 0.3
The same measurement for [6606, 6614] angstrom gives -0.3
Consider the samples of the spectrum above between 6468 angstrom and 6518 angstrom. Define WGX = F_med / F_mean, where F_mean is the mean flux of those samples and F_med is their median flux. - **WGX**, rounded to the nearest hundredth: 1.00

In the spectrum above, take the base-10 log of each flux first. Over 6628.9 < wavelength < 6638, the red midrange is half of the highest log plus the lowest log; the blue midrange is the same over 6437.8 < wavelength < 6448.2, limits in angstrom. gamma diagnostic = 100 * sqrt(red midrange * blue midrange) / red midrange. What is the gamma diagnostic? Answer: 101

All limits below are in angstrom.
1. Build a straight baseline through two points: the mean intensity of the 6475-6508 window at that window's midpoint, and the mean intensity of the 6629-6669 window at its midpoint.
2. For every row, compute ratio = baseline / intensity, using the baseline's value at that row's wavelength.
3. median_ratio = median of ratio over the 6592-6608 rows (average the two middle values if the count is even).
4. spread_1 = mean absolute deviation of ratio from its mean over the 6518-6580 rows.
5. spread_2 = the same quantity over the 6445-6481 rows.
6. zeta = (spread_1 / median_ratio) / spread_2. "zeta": 6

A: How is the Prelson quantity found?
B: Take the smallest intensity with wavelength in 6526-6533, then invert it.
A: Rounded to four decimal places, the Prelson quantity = 0.0316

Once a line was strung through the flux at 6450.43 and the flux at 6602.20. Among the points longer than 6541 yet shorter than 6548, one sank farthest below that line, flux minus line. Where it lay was 6543.17 angstrom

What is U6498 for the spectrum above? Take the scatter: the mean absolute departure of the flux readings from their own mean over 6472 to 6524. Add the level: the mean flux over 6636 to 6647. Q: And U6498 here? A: 32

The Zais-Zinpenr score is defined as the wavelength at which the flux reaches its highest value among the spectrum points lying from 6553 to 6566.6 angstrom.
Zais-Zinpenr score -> 6562.79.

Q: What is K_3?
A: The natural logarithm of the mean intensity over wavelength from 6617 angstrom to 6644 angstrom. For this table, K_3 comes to 3.45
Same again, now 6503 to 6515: 3.49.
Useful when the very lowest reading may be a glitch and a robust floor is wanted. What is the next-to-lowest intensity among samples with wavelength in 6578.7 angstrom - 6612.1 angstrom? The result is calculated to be 29.15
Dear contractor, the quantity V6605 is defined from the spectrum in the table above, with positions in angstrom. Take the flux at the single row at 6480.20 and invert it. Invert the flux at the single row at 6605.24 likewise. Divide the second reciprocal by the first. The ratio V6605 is 0.98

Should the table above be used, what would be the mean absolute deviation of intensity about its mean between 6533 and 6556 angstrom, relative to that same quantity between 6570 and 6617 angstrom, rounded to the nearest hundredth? 0.59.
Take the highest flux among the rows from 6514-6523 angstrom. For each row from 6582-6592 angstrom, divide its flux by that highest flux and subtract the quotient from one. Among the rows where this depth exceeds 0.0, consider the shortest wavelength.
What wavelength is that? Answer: 6588.53 angstrom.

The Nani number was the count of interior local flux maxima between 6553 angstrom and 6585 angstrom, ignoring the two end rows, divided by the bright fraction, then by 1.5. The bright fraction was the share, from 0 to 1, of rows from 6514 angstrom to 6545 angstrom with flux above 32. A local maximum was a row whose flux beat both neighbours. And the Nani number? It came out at 2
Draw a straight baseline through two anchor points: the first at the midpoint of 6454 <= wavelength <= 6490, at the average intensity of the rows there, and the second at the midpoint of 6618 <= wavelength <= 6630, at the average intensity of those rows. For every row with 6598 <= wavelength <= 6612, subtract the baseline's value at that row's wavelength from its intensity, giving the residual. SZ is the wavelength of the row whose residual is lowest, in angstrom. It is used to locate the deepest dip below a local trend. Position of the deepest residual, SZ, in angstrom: 6599.16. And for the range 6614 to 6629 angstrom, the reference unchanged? 6620.46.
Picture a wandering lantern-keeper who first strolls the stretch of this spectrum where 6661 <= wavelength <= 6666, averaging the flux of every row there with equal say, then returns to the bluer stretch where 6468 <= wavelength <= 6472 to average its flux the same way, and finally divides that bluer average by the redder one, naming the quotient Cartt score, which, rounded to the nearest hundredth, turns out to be 1.10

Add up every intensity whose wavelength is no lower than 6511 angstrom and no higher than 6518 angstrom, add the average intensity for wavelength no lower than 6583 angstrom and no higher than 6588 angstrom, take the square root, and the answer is 17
